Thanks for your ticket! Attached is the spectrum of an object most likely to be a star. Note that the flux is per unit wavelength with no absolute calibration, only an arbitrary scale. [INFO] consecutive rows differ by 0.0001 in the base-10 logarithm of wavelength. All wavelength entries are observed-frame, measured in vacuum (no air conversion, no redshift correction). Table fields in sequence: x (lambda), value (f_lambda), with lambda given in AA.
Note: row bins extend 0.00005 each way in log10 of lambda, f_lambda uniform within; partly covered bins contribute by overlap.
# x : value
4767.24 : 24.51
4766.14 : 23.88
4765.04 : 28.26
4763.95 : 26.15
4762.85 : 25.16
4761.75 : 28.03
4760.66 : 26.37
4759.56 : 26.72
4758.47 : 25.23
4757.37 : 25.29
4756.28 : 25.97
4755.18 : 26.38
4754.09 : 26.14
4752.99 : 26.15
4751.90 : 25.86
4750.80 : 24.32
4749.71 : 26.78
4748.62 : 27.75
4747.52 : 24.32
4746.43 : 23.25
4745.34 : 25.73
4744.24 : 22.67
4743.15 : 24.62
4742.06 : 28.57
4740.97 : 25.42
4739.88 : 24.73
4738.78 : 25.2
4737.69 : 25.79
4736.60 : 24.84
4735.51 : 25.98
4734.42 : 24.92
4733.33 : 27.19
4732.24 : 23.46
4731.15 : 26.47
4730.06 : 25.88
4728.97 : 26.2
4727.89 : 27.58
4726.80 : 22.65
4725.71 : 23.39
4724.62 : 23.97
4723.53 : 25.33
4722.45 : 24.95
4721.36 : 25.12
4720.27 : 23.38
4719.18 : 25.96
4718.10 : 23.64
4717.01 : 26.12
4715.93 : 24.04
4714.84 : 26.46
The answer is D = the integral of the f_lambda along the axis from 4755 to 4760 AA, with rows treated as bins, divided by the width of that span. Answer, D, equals 25.9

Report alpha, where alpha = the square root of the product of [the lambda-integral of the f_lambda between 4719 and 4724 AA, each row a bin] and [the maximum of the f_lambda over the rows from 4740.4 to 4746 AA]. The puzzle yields 59.6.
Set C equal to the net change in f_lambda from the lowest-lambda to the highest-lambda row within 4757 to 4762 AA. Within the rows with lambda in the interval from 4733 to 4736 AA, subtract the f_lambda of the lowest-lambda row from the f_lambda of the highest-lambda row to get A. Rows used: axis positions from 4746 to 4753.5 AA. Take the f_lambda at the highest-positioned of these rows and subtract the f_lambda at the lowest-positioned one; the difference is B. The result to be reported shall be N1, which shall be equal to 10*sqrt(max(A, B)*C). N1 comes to 28.2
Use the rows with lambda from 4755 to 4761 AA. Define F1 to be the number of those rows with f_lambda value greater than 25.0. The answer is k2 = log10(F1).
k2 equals 0.78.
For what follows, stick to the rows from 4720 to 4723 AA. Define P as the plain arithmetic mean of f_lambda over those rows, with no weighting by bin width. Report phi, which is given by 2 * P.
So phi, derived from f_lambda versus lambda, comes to 49.0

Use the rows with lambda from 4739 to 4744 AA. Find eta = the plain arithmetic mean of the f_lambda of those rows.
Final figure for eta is 25.8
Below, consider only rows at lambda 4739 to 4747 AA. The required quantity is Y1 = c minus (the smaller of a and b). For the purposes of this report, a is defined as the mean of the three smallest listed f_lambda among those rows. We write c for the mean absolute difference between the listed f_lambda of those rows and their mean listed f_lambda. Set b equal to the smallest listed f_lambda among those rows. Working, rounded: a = 23.5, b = 22.67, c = 1.35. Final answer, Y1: -21.3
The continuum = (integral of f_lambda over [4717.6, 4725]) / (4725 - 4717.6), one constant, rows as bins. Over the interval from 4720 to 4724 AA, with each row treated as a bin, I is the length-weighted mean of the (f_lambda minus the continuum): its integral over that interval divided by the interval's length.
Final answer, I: 0.1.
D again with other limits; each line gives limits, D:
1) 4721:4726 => 24.6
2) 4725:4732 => 25.3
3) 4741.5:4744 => 26.2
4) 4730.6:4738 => 25.5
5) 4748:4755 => 26.2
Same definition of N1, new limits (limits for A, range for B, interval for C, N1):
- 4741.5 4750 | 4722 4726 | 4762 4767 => 14.1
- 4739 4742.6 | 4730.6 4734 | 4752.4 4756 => 9.4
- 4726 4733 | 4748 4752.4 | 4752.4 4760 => 6.8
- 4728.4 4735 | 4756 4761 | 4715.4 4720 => 8.8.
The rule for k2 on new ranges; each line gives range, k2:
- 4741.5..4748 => 0.30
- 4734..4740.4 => 0.48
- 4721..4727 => 0.30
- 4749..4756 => 0.70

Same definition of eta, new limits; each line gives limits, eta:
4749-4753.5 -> 25.8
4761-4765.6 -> 26.9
